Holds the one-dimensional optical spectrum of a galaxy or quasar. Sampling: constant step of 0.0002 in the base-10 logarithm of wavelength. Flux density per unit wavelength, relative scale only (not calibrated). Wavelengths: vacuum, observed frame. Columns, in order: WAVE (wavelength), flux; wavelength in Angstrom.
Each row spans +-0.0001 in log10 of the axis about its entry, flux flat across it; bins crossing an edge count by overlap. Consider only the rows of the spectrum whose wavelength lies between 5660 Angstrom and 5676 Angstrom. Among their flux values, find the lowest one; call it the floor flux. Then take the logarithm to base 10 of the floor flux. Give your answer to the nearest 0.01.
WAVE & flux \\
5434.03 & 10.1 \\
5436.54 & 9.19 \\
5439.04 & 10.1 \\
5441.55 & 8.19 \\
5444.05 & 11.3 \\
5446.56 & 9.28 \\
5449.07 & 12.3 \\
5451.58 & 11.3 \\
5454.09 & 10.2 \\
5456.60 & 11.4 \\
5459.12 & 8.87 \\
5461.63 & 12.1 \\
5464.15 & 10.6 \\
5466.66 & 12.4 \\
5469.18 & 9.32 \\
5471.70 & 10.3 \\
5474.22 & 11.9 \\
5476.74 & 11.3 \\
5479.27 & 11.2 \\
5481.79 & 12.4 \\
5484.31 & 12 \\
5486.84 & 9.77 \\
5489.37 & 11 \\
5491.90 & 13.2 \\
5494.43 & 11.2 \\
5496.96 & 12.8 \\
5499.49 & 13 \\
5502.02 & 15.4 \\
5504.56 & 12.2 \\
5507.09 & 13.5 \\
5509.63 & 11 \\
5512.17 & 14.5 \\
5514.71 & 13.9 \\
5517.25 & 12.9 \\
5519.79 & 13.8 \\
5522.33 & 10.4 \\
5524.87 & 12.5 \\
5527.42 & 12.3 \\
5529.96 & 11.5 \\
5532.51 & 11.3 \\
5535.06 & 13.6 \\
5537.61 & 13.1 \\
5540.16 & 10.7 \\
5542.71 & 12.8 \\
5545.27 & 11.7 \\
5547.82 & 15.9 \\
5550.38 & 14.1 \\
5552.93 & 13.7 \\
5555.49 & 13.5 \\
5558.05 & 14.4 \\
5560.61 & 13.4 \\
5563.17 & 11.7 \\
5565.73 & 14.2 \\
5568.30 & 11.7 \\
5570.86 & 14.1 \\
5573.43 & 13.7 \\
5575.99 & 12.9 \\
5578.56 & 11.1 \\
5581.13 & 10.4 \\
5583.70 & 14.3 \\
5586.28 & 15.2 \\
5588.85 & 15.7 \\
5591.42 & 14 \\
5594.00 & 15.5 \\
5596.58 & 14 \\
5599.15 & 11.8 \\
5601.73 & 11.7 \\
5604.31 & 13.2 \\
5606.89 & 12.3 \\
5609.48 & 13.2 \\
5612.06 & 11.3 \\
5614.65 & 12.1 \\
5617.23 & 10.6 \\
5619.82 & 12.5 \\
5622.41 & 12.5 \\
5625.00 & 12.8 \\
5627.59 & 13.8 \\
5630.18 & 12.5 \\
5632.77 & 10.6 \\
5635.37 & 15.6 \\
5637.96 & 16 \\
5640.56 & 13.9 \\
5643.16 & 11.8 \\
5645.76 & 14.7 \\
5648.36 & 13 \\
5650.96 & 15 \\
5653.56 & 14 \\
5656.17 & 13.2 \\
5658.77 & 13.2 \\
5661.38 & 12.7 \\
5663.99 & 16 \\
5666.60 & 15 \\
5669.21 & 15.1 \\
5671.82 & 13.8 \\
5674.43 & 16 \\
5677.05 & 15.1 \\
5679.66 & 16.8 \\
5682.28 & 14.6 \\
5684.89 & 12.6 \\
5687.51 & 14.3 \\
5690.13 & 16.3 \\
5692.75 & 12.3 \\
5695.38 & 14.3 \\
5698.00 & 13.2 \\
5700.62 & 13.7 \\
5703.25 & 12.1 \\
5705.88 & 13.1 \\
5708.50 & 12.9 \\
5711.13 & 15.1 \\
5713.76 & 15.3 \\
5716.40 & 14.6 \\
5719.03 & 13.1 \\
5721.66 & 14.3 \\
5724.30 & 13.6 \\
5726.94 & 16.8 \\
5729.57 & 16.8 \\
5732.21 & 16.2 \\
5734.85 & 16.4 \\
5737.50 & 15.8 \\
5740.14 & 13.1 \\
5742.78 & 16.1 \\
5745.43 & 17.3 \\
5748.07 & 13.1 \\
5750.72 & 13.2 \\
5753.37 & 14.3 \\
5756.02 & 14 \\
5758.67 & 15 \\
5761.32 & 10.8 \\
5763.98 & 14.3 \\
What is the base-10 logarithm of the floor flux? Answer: 1.10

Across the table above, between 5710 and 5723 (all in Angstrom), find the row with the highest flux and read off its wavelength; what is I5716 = 5713.76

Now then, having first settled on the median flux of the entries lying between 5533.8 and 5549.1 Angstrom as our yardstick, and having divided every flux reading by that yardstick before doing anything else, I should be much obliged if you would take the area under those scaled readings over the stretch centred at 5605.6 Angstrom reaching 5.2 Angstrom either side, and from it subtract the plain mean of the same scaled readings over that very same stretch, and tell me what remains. 9.1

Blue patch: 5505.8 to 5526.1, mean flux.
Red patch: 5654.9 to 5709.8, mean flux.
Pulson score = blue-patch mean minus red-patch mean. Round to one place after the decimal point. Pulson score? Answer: -1.3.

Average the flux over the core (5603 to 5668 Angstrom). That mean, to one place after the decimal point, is 13.3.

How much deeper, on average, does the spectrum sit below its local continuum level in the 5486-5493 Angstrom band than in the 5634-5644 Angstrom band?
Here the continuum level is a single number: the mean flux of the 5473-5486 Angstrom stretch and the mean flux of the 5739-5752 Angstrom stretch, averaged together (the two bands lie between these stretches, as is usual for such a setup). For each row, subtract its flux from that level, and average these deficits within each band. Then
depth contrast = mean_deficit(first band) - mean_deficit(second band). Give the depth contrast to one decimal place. 3.0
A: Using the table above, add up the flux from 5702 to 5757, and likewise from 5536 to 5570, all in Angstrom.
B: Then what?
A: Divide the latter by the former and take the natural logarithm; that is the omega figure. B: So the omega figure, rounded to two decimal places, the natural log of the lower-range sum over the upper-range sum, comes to -0.59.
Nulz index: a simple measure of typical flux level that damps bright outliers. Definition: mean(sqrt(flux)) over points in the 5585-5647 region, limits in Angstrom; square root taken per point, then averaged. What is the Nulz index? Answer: 3.63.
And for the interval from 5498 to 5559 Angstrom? 3.60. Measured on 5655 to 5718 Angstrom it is 3.77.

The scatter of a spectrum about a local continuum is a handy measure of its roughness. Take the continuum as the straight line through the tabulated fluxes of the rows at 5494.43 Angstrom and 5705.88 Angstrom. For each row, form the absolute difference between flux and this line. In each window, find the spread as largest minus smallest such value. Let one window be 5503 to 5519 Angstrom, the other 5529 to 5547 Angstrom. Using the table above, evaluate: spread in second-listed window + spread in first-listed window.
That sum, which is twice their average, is 4.8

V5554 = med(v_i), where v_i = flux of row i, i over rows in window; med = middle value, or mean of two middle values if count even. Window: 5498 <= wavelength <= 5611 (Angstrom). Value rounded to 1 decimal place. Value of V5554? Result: 13.2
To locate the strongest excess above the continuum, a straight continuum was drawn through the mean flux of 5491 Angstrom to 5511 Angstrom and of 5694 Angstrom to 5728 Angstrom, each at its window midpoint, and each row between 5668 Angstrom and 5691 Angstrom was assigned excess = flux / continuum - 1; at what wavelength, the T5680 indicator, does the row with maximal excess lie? 5679.66 Angstrom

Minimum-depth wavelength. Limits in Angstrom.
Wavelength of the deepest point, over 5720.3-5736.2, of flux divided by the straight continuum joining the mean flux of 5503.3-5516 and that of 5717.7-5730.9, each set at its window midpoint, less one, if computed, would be 5724.30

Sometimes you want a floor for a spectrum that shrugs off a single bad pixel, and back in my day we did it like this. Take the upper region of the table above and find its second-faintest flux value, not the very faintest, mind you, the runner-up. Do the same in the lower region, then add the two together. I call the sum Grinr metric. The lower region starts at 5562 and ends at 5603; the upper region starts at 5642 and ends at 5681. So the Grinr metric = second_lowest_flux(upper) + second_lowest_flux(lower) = 23.8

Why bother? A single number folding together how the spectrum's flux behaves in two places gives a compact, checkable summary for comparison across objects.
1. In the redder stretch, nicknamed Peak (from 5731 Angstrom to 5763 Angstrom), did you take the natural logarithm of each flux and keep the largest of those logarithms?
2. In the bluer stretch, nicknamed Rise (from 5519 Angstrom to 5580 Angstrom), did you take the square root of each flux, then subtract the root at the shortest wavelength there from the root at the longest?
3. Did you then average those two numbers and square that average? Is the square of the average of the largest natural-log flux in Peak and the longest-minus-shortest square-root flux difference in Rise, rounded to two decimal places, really 1.52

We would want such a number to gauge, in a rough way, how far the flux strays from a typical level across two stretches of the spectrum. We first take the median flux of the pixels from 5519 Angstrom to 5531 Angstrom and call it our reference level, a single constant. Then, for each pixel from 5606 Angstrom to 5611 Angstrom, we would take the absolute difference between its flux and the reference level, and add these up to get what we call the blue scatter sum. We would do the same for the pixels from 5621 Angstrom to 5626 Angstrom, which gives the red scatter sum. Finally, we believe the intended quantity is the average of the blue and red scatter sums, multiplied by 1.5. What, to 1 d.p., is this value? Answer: 1.2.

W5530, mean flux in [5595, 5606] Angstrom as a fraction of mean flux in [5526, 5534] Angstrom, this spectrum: 1.08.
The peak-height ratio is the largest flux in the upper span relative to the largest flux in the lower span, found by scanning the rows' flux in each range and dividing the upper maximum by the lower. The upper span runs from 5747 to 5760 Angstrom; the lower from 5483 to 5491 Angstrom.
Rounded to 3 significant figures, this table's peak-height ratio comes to 1.25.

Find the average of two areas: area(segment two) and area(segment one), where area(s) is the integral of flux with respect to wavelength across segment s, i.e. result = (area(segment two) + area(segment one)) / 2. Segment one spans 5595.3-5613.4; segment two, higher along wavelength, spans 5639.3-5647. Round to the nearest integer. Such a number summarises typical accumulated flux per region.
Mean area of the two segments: 165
